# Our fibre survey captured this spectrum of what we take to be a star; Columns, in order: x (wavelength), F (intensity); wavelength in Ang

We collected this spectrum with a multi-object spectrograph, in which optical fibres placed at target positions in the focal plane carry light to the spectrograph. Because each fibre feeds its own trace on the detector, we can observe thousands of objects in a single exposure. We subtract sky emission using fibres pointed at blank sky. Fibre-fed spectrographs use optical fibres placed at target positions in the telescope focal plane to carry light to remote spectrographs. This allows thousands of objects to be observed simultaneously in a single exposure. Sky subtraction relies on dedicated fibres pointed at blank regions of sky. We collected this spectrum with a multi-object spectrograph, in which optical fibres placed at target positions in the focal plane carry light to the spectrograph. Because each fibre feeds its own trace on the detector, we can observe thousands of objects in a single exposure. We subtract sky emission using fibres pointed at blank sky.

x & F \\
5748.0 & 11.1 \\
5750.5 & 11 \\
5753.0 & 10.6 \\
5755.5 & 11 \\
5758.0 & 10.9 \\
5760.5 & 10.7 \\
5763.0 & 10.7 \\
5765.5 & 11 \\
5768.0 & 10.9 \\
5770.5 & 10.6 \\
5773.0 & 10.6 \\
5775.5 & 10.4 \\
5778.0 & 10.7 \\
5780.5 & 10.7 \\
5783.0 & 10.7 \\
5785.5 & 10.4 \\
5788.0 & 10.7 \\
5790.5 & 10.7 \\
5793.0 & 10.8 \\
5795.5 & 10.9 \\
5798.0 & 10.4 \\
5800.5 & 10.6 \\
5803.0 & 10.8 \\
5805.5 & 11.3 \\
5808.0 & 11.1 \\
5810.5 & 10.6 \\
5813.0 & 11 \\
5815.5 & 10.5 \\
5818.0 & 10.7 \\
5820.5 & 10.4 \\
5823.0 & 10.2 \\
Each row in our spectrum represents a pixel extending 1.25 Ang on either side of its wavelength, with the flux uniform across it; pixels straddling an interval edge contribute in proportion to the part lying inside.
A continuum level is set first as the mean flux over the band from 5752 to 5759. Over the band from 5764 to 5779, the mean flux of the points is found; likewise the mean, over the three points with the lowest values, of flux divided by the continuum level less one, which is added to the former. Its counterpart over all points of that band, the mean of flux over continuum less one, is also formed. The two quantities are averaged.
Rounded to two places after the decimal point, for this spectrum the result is 5.33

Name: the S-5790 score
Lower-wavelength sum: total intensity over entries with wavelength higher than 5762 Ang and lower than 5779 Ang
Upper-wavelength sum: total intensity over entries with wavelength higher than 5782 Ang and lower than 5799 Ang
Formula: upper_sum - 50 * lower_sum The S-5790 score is -3670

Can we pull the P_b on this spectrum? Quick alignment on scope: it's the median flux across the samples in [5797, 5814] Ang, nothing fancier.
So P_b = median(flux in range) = 10.8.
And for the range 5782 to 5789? 10.7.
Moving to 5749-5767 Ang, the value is 10.9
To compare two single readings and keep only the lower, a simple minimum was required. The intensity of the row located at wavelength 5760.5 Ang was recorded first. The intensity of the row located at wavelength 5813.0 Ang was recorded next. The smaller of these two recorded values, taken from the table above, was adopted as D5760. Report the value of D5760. 10.7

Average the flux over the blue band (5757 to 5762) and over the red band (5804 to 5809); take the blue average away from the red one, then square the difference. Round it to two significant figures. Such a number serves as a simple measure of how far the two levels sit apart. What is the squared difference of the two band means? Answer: 0.16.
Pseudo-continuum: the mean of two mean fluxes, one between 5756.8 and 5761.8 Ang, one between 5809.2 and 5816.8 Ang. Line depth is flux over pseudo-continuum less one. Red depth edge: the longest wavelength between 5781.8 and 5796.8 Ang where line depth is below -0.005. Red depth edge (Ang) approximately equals 5785.5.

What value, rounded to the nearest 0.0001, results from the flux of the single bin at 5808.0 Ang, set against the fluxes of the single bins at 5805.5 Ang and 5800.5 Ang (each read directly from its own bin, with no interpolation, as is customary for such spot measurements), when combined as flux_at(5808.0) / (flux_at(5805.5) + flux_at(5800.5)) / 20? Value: 0.0253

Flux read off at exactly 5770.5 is 10.6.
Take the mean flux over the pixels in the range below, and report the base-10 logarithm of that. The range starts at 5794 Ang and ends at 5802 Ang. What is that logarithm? 1.03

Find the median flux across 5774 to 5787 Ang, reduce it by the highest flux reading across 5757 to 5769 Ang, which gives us -0.30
